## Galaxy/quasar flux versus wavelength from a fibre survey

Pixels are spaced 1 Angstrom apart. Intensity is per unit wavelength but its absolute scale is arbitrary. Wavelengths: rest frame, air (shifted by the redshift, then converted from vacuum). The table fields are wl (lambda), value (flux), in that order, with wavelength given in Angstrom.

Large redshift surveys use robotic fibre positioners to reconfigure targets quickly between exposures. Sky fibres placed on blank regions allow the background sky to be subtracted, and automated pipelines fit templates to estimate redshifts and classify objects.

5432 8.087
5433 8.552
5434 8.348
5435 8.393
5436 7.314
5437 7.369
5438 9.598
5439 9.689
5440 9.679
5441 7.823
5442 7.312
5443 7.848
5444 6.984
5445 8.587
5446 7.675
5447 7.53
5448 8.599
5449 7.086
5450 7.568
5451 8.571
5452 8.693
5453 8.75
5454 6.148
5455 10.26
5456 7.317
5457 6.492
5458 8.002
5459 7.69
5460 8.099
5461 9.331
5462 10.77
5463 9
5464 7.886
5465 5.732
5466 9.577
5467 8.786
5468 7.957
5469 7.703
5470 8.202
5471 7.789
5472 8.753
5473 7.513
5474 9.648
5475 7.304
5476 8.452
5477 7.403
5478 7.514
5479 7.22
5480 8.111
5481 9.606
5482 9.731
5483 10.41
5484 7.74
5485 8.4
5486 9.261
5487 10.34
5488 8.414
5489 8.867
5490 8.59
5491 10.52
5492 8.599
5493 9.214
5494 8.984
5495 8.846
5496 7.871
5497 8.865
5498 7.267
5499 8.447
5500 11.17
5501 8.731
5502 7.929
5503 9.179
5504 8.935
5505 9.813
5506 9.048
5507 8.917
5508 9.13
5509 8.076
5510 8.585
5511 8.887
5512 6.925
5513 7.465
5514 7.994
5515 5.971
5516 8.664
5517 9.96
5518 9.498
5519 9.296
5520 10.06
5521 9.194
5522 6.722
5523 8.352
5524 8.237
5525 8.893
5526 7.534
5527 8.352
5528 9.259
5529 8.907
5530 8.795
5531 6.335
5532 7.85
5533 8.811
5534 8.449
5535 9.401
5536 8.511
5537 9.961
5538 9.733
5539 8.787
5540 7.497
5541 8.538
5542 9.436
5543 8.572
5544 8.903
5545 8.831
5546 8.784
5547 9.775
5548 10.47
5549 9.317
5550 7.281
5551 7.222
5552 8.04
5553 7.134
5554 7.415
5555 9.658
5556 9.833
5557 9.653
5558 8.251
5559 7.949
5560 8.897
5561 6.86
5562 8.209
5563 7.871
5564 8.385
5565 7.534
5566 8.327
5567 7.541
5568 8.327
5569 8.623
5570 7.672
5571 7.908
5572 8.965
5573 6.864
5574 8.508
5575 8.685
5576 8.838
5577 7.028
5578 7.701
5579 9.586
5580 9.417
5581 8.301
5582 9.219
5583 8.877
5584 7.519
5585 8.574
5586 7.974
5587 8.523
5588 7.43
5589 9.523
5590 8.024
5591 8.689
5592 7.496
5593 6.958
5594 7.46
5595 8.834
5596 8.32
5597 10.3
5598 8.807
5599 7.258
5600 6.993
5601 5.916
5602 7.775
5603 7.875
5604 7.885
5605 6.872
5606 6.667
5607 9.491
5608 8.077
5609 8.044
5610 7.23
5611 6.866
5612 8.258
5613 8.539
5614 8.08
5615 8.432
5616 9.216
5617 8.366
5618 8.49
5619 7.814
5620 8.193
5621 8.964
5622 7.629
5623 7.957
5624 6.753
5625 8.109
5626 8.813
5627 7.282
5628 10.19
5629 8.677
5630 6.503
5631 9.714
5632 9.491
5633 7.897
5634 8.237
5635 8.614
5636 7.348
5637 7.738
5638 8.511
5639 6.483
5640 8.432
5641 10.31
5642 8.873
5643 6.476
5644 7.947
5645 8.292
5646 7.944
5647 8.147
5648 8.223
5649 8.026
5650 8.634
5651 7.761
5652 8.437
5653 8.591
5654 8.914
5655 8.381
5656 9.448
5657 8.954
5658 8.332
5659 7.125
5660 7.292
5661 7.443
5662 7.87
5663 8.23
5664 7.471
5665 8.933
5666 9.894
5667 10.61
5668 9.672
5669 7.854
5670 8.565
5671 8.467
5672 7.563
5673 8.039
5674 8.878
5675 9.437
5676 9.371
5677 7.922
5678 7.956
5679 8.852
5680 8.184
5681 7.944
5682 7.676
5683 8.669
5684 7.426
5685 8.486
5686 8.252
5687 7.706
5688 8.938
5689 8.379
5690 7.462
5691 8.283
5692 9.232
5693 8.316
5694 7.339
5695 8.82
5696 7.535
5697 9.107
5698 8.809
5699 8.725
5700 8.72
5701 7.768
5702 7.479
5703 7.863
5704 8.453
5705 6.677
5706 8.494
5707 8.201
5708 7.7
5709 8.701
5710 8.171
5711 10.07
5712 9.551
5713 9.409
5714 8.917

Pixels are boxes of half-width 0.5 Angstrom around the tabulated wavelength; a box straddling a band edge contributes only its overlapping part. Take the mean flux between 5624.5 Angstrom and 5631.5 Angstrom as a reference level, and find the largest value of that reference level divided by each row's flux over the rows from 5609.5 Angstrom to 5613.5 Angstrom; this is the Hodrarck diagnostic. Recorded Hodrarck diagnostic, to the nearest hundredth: 1.23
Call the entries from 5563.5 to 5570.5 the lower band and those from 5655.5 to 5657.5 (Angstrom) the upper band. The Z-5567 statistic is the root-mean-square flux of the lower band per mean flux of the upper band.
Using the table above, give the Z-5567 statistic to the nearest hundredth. 0.88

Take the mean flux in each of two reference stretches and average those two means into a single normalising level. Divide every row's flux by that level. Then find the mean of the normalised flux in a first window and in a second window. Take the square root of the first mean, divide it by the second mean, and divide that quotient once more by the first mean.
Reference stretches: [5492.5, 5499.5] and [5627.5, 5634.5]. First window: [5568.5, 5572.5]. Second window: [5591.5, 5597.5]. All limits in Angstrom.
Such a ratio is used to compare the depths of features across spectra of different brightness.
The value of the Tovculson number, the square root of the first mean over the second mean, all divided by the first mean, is 1.06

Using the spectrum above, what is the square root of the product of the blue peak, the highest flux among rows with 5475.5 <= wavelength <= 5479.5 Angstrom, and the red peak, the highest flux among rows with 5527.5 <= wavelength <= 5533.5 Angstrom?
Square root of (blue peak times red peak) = 8.8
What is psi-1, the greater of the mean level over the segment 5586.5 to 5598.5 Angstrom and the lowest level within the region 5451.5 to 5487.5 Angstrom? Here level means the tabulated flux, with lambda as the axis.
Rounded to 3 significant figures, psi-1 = 8.36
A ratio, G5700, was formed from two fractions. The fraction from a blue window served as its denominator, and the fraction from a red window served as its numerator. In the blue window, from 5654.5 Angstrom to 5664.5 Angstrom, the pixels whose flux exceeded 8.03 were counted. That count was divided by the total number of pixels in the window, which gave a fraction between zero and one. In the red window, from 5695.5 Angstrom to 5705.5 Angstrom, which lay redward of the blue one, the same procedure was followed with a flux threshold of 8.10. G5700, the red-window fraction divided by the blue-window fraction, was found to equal 1.00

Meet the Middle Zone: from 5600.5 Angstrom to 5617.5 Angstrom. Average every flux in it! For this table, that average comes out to 7.86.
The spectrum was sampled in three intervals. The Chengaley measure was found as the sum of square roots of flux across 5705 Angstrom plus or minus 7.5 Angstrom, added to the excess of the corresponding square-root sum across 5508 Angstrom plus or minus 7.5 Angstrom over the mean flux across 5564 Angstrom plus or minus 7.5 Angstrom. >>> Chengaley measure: 78.5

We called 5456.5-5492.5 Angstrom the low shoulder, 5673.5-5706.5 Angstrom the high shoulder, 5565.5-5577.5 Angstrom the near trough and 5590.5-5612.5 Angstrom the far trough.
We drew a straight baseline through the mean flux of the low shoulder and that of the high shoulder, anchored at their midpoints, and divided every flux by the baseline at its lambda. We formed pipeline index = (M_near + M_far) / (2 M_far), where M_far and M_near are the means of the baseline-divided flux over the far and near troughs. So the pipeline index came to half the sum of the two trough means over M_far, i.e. 1.02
